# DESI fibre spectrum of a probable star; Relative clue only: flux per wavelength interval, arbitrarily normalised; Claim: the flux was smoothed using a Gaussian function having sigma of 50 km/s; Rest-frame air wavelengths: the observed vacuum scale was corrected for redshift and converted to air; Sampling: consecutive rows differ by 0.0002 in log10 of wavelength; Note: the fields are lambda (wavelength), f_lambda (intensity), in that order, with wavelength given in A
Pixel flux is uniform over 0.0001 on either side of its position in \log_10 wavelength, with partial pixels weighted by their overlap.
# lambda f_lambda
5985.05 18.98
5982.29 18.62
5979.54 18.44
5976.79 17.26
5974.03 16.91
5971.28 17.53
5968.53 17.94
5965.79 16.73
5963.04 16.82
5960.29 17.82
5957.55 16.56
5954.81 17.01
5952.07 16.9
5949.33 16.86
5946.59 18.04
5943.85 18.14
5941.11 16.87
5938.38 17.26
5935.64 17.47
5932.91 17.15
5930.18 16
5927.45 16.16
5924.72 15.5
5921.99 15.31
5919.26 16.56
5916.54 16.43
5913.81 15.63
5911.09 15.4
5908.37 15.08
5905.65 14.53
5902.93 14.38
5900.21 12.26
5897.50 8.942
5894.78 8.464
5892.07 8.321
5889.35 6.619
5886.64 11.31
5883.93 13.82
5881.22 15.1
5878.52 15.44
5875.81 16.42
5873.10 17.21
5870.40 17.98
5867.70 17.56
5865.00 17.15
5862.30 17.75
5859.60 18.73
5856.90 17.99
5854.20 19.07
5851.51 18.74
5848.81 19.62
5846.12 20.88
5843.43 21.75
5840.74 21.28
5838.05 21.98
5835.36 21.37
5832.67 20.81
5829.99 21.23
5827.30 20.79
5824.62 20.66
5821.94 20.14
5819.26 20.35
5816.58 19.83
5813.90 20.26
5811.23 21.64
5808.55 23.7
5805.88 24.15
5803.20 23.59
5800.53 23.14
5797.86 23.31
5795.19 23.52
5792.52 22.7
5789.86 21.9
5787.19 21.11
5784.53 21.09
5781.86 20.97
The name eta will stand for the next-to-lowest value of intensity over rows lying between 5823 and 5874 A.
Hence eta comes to 17.21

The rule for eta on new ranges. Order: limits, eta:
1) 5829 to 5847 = 20.88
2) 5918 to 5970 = 15.5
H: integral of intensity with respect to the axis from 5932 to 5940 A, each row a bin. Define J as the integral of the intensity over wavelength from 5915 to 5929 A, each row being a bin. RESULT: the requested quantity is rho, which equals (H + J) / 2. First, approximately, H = 138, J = 224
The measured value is 181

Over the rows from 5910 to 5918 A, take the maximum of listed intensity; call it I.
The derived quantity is 16.43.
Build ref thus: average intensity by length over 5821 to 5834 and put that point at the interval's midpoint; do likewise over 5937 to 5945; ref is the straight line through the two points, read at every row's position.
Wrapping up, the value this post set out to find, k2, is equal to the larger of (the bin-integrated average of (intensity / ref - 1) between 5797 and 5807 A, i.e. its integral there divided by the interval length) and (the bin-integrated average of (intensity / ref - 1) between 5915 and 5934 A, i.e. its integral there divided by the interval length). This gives 0.09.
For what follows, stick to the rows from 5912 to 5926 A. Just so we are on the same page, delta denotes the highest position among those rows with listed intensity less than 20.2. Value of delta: 5924.72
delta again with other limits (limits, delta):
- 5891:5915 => 5913.81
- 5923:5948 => 5946.59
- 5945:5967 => 5965.79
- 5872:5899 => 5897.50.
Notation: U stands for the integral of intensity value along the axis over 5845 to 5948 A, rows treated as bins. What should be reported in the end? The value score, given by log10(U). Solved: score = 3.21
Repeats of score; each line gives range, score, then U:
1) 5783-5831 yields 3.02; 1048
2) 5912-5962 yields 2.92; 837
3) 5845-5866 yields 2.59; 394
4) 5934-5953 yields 2.52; 330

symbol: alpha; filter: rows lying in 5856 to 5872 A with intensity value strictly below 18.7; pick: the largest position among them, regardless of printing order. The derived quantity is 5870.40 A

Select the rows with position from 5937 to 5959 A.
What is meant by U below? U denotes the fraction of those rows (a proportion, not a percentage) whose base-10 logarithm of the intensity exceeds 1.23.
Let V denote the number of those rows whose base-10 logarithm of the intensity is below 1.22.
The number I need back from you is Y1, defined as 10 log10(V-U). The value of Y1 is -3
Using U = 0.50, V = 1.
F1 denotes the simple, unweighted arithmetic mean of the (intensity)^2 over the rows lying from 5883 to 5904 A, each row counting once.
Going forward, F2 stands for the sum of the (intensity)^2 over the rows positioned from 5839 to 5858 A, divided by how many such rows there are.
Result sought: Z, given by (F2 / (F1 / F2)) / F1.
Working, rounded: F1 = 118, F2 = 398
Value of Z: 11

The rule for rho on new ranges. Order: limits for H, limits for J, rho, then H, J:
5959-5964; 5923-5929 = 91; 87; 95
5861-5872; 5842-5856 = 237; 194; 279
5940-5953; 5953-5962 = 190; 226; 154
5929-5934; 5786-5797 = 164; 83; 246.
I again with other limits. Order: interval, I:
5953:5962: 17.82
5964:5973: 17.94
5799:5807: 24.15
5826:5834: 21.23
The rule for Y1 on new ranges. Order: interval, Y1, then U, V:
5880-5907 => 10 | 0.00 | 10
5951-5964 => -2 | 0.40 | 1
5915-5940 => 8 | 0.33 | 6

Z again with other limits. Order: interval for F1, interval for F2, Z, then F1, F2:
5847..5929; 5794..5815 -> 5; 240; 527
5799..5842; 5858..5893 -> 0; 467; 235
